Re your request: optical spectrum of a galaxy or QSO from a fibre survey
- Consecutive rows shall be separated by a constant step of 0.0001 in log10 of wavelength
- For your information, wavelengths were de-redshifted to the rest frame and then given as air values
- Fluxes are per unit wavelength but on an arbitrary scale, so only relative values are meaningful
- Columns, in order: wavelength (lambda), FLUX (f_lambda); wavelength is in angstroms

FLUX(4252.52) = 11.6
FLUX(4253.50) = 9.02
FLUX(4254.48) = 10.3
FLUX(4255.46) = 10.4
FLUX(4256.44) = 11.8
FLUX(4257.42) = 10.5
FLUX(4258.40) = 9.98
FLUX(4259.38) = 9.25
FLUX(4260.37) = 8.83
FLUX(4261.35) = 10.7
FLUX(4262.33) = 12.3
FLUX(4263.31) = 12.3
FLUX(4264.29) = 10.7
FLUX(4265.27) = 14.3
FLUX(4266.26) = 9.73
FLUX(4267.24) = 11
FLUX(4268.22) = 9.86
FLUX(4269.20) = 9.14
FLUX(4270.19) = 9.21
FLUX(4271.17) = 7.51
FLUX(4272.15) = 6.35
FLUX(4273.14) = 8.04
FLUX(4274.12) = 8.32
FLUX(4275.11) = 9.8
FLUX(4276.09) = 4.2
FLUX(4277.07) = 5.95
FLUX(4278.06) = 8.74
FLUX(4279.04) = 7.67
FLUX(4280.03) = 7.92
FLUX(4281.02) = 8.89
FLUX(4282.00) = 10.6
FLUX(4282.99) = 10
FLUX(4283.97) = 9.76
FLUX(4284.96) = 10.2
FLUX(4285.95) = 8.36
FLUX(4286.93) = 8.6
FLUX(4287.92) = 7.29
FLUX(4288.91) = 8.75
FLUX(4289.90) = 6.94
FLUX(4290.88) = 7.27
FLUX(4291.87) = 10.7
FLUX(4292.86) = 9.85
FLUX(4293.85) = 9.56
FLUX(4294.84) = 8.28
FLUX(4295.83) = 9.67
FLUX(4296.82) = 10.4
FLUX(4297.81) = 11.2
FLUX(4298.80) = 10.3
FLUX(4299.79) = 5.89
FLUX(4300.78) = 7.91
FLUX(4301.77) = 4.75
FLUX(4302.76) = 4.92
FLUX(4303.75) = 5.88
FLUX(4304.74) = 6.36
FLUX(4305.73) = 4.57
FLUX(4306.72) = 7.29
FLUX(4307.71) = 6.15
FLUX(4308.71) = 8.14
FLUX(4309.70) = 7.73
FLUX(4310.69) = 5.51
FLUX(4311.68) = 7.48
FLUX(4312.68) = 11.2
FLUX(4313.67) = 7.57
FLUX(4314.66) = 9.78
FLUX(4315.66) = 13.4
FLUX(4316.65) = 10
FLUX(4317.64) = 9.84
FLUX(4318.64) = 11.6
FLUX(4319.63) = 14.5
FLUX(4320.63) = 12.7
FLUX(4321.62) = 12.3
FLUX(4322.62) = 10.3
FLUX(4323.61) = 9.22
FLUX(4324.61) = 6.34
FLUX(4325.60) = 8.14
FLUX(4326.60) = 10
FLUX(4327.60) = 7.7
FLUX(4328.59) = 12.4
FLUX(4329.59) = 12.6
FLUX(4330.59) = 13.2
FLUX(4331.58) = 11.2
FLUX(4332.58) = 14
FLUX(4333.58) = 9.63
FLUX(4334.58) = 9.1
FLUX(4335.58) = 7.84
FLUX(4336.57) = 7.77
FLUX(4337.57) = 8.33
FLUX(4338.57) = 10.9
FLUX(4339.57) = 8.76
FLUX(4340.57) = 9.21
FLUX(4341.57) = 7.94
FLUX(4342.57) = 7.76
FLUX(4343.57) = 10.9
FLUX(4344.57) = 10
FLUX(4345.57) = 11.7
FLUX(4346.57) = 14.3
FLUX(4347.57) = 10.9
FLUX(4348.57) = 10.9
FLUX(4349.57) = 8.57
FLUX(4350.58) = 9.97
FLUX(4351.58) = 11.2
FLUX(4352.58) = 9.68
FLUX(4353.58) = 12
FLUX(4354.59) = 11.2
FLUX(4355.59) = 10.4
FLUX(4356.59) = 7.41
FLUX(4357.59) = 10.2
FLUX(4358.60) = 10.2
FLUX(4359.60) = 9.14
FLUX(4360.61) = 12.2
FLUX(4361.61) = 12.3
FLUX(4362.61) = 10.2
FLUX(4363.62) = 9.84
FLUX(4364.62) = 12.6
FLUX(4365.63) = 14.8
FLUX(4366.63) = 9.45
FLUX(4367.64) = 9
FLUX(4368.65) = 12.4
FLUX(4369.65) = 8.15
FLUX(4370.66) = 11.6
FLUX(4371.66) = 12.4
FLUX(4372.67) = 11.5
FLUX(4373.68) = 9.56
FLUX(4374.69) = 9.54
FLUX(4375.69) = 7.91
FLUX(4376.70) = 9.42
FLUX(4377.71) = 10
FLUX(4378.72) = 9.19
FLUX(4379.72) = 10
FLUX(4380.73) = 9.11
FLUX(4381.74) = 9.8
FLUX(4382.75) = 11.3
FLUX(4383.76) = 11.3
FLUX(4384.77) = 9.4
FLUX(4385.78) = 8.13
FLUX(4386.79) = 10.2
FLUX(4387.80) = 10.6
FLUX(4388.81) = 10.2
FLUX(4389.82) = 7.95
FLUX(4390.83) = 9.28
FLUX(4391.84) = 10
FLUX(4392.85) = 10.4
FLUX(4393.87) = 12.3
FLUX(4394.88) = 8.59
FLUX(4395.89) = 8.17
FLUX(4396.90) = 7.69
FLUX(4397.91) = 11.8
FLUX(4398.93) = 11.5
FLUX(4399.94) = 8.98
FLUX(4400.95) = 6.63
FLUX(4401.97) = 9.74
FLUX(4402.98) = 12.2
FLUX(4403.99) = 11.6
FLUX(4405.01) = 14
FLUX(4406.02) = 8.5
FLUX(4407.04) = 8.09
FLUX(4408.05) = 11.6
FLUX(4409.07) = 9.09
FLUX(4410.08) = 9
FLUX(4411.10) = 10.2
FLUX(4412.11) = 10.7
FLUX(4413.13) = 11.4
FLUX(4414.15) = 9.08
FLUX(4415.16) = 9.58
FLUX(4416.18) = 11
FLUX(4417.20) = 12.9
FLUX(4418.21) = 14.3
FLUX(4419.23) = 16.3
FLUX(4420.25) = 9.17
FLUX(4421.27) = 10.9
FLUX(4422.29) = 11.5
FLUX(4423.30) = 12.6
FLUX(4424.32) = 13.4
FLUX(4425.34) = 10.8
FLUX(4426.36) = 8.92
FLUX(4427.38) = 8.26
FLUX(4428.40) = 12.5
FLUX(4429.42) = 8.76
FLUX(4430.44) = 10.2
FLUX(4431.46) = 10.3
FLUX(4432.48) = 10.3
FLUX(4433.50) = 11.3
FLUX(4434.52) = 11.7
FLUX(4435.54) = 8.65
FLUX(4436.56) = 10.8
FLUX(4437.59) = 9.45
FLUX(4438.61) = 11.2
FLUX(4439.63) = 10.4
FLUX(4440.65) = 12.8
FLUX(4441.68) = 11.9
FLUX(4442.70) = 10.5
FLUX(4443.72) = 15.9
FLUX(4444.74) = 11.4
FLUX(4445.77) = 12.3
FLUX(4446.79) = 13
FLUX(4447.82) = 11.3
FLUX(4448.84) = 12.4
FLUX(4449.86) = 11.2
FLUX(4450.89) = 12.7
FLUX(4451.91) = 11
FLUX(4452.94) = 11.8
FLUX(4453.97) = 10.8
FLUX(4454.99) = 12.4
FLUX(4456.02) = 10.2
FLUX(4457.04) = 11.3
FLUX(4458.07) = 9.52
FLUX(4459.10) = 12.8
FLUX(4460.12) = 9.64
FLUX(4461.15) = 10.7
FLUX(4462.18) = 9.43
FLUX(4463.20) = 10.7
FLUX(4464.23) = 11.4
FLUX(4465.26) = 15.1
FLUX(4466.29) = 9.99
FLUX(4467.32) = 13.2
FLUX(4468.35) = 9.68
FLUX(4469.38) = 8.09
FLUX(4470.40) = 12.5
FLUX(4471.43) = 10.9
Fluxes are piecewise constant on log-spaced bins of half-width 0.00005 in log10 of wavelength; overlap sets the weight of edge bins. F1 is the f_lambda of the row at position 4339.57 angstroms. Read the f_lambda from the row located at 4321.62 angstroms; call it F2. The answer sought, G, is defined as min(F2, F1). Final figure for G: 8.8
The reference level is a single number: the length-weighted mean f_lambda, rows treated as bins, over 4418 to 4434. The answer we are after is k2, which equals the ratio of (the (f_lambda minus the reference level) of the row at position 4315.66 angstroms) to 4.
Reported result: 0.6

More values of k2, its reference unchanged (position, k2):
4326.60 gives -0.3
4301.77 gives -1.6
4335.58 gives -0.8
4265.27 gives 0.8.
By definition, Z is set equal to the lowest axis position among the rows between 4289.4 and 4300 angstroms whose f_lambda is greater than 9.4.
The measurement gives 4291.87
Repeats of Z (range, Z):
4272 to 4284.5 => 4275.11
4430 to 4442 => 4430.44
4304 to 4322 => 4312.68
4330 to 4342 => 4330.59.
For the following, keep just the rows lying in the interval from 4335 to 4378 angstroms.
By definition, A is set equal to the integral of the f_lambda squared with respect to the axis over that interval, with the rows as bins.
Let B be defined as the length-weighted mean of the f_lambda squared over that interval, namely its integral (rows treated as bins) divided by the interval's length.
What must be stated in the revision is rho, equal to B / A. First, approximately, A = 4633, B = 108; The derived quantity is 0.023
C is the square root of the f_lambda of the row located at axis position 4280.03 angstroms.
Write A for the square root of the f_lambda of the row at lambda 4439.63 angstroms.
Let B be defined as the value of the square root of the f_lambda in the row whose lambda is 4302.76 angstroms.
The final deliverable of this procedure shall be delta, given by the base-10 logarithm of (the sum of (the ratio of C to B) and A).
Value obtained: 0.653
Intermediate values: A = 3.22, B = 2.22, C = 2.8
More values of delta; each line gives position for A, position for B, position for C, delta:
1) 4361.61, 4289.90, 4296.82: 0.675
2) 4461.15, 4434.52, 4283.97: 0.622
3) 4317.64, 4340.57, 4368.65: 0.633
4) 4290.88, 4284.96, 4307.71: 0.541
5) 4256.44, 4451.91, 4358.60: 0.643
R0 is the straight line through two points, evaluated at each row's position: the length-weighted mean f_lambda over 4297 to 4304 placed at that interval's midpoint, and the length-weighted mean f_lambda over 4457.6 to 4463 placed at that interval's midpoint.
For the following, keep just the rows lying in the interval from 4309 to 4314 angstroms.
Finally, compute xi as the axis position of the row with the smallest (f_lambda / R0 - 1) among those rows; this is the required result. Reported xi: 4310.69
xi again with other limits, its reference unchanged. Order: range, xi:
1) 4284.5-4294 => 4289.90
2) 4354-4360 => 4356.59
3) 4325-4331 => 4327.60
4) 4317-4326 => 4324.61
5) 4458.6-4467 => 4462.18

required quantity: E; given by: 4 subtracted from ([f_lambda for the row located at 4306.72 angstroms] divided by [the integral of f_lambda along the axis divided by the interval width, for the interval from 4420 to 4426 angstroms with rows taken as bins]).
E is -3.36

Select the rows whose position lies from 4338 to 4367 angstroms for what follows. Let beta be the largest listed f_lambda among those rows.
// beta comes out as 14.8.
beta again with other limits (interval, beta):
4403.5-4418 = 14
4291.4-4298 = 11.2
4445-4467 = 15.1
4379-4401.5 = 12.3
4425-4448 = 15.9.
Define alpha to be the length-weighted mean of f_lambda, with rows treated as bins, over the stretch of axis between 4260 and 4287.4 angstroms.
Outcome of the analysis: 9.3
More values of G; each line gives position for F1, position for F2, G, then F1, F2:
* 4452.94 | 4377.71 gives 10.0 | 11.8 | 10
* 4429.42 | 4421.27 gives 8.8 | 8.76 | 10.9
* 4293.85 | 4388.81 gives 9.6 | 9.56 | 10.2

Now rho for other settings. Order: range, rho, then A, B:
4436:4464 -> 0.036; 3682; 131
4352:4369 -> 0.059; 2016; 119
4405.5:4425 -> 0.051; 2453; 126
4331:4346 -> 0.067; 1452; 97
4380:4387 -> 0.143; 691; 99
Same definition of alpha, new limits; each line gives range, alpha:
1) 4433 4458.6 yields 11.4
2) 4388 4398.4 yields 9.7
